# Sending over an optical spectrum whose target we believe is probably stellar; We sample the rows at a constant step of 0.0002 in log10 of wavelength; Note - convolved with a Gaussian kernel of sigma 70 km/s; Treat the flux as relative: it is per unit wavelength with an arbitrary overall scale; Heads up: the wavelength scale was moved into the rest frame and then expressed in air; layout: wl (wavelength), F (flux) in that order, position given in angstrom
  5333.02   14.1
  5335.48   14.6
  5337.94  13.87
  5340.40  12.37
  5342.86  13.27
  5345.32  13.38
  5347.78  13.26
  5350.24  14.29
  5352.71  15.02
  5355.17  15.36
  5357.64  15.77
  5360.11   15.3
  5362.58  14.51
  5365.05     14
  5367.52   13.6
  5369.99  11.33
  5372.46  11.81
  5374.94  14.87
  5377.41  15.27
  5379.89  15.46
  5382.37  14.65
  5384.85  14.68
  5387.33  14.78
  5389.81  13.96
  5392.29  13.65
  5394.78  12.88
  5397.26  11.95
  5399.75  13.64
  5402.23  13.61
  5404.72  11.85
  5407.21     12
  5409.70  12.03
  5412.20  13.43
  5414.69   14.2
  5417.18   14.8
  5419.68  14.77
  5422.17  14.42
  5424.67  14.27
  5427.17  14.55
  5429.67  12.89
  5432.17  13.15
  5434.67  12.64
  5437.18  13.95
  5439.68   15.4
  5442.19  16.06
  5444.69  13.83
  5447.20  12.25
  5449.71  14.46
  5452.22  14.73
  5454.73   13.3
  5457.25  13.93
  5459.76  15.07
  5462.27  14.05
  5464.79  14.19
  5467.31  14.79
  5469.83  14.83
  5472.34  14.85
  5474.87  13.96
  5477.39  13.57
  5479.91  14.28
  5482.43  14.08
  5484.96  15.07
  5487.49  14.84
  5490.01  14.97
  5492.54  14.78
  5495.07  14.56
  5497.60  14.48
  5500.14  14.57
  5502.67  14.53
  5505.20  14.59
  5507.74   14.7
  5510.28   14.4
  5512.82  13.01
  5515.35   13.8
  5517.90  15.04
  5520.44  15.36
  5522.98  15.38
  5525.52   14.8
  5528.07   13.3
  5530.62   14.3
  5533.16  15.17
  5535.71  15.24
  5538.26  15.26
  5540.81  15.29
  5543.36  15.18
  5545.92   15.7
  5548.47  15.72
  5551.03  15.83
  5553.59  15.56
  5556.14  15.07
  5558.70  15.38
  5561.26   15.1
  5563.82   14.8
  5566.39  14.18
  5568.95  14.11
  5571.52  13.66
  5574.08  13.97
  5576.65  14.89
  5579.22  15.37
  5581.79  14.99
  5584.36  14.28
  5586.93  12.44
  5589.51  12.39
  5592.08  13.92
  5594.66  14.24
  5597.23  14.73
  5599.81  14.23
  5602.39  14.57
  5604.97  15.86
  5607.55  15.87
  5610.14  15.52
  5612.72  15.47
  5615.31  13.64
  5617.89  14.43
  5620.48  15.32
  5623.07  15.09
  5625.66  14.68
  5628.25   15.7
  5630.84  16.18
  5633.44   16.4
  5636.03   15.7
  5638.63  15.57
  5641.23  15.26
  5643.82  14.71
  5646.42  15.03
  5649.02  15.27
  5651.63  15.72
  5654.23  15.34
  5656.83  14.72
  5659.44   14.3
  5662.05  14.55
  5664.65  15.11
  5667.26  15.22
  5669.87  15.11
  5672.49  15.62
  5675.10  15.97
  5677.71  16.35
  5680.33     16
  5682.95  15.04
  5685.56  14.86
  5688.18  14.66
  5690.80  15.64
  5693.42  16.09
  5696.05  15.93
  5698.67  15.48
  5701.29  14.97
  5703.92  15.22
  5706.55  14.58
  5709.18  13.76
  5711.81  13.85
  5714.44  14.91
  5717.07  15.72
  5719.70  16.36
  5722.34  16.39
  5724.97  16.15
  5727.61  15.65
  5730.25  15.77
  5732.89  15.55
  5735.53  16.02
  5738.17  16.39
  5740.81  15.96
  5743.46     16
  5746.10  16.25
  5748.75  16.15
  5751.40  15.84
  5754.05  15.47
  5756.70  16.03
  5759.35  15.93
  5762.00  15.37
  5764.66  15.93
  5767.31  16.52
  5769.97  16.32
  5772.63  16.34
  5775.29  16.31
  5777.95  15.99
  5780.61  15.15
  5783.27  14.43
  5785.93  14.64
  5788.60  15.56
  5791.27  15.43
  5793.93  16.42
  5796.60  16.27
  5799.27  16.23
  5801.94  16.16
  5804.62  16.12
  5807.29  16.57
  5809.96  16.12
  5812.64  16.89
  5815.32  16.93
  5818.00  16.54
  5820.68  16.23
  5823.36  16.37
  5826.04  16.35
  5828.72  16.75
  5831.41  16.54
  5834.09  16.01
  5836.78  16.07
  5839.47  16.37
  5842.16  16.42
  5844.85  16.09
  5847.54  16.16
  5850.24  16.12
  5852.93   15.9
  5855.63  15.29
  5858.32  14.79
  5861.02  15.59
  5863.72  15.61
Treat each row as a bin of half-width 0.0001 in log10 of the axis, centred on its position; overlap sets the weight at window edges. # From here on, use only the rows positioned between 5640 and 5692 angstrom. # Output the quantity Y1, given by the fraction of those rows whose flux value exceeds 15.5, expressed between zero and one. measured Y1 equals 0.30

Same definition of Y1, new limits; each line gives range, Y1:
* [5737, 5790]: 0.75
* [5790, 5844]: 0.95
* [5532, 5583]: 0.20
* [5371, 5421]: 0.00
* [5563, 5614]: 0.15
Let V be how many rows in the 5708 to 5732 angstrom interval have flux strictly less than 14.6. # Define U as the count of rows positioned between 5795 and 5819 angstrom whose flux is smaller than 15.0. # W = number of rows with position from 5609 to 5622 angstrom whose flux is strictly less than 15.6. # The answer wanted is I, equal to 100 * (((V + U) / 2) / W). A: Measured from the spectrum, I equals 20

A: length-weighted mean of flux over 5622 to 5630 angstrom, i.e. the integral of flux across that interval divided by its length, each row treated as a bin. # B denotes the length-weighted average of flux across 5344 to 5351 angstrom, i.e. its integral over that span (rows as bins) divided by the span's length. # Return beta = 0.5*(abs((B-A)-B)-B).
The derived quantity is 0.81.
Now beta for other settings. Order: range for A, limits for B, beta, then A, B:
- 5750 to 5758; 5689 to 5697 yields -0.01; 15.8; 15.8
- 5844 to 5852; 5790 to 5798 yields 0.03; 16.1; 16.1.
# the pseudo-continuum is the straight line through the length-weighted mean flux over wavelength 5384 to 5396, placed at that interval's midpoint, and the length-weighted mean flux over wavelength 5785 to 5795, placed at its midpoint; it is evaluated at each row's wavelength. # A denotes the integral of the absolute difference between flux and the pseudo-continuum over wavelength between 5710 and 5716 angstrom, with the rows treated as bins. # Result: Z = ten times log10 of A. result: 7.2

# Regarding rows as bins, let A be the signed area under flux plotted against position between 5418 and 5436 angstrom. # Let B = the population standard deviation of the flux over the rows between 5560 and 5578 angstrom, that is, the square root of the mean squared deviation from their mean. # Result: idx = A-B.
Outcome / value 248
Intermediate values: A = 249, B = 0.5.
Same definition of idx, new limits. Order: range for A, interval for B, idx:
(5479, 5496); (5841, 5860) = 249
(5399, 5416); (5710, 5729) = 219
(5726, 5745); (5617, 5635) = 302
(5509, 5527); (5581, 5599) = 261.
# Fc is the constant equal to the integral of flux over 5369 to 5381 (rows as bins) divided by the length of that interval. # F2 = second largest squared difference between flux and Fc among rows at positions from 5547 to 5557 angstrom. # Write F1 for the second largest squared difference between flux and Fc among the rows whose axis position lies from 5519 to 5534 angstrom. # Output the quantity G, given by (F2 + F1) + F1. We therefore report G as 9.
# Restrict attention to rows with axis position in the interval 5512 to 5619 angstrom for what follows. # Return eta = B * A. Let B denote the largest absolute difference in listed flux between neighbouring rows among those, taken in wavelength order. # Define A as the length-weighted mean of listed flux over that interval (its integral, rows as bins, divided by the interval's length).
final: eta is 27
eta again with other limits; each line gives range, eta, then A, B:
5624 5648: 16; 15.5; 1.0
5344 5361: 15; 14.6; 1.0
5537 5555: 8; 15.5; 0.5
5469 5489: 14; 14.4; 1.0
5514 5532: 22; 14.6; 1.5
